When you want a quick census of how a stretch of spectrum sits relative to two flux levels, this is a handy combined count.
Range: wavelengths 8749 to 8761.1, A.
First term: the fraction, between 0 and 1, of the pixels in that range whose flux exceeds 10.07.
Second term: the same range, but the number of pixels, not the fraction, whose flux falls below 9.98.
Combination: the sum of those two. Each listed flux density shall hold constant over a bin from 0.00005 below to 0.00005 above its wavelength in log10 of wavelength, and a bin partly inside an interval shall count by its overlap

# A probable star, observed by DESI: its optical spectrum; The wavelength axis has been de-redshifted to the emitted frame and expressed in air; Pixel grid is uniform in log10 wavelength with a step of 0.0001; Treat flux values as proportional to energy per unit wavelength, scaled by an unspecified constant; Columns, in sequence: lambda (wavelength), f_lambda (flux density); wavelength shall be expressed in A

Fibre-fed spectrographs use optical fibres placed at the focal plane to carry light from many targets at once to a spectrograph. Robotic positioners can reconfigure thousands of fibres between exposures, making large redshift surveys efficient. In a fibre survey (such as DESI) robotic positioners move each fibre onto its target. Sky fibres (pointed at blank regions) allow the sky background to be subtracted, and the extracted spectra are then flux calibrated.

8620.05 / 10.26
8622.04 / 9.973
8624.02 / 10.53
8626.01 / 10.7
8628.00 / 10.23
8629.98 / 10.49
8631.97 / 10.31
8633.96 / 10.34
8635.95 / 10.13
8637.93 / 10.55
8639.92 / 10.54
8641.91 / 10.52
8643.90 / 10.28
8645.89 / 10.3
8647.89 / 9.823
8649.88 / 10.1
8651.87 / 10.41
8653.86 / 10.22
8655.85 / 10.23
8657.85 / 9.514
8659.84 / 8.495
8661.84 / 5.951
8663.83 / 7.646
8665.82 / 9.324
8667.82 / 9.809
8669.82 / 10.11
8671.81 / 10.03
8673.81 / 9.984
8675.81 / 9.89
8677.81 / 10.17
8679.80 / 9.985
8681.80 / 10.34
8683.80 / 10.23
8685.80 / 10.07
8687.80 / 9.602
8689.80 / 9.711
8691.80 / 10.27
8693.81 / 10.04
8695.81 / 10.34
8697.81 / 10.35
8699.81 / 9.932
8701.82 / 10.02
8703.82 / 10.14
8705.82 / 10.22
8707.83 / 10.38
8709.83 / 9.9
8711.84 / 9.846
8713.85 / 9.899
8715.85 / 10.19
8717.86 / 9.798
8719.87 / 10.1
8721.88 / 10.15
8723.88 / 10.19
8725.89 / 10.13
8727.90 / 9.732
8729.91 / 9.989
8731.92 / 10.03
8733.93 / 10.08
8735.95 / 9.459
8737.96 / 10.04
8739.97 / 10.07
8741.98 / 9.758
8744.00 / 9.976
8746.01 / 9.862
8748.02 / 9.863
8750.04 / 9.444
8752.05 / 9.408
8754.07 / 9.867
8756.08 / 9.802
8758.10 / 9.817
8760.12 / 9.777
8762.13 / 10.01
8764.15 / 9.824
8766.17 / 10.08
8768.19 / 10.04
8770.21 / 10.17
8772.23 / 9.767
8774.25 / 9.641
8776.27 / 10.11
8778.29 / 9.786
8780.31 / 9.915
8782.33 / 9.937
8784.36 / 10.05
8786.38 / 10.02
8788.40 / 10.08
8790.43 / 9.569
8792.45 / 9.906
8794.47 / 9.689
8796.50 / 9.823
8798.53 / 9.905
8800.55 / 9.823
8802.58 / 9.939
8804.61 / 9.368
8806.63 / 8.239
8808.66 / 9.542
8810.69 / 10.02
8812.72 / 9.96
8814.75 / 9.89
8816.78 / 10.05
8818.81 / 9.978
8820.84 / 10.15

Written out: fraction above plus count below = 6.0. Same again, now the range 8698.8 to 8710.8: 2.5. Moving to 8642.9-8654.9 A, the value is 1.8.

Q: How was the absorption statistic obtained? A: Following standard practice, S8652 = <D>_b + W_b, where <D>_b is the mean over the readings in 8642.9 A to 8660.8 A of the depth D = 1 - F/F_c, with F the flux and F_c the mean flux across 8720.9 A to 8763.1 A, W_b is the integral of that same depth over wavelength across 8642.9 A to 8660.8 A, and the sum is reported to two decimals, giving -0.10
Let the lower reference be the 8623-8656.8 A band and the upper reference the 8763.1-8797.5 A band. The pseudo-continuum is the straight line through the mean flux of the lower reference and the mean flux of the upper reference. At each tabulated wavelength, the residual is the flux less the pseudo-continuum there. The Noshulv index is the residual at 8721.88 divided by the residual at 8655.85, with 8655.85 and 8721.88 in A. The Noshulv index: -1.1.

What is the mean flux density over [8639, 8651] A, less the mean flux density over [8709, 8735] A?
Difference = 0.26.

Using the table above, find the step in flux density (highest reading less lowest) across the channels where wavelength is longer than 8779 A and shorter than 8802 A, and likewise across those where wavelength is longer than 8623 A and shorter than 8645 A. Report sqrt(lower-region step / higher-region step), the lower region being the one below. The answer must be 1.06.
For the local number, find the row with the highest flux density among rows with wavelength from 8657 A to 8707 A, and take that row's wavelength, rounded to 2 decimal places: 8697.81 A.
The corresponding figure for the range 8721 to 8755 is 8723.88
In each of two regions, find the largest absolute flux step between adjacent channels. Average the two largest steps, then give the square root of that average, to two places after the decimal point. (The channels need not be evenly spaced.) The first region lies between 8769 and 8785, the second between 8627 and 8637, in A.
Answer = 0.60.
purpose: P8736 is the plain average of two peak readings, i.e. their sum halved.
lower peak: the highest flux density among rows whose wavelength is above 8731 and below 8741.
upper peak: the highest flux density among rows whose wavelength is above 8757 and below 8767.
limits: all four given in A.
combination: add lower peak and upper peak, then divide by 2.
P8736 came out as 10.1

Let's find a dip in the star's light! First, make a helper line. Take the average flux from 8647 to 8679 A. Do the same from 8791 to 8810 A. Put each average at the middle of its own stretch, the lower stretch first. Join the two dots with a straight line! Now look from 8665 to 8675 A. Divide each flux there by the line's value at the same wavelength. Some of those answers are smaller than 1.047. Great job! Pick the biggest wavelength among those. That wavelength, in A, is 8667.82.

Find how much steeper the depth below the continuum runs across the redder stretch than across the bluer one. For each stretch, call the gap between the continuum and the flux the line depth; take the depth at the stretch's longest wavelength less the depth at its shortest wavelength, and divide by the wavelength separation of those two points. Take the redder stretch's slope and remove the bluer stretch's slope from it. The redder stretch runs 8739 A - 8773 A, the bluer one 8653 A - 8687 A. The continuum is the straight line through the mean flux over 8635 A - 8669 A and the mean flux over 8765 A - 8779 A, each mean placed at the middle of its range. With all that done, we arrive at 0.00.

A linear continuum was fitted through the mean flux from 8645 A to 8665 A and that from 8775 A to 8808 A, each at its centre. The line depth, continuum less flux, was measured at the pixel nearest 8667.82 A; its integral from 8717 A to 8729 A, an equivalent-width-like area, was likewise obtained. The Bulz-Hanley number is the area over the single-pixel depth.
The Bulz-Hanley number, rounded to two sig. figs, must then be 12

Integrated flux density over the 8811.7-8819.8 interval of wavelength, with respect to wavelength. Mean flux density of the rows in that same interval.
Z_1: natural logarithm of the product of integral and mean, 6.69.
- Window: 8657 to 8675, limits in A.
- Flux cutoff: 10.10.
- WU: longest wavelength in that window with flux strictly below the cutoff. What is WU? 8673.81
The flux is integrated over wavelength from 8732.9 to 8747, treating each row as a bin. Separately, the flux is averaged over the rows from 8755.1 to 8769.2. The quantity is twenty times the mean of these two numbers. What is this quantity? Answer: 1493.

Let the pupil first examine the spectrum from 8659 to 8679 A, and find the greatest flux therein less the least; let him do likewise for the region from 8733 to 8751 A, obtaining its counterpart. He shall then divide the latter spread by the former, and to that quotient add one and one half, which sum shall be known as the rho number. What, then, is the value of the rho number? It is 1.7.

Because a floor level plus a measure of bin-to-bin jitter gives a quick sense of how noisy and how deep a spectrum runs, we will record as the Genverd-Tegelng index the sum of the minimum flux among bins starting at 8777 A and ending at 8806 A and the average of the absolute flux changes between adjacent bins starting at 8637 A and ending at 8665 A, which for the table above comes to 9.9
